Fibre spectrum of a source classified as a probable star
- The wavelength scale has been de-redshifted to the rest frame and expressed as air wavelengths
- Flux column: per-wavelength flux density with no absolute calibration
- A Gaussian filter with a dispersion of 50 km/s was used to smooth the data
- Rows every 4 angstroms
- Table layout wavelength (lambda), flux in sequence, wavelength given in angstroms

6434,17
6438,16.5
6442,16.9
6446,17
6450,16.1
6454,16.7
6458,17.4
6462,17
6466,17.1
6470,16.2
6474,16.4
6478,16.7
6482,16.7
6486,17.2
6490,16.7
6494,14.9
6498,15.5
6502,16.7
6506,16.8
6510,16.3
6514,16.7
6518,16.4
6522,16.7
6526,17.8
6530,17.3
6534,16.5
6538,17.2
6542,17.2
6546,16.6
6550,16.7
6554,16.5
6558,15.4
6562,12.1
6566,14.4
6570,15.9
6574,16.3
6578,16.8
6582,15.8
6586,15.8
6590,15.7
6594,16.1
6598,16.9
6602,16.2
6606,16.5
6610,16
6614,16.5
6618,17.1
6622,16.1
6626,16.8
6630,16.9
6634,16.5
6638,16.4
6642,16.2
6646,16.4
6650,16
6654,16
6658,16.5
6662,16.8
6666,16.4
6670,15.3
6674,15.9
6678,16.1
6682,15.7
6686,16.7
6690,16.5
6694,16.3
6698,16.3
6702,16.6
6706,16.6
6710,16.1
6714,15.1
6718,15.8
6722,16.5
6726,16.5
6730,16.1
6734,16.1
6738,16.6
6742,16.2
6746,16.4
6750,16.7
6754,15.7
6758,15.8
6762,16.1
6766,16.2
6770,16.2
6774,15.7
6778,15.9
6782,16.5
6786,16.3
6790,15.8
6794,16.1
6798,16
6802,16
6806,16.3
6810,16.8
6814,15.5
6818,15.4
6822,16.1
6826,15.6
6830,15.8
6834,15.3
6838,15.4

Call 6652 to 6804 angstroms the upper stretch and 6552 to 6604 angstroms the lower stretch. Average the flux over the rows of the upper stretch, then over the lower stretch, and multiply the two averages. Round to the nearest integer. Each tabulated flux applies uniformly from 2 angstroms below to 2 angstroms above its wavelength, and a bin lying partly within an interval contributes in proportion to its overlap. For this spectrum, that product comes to 253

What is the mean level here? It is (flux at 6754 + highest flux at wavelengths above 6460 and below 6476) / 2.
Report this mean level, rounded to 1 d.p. 16.4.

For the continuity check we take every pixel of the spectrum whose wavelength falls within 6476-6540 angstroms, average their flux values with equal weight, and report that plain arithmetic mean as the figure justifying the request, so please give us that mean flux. 16.6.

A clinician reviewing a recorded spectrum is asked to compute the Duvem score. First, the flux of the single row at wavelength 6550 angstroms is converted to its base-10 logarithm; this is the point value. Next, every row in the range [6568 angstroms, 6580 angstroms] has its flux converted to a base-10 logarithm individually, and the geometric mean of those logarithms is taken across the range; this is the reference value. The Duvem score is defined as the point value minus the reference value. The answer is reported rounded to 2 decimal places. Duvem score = 0.01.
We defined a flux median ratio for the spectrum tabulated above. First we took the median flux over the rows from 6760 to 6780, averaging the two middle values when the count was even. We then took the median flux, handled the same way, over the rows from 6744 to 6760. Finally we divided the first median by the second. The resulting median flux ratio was 1.00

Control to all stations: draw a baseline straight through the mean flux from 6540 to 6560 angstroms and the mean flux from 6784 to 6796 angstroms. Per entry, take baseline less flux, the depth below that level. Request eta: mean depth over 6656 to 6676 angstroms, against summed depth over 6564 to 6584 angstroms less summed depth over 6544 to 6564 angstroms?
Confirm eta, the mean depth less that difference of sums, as 2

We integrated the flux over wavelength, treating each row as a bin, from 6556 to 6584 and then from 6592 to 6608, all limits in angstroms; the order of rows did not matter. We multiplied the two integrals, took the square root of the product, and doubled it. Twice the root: 670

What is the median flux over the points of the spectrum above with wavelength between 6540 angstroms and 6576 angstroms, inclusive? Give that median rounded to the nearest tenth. 16.3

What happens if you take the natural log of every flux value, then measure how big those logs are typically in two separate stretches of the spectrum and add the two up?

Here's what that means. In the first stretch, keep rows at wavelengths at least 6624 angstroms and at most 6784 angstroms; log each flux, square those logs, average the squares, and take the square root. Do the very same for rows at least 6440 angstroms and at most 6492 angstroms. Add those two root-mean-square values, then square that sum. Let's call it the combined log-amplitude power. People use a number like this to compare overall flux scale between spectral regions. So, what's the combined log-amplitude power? 31.4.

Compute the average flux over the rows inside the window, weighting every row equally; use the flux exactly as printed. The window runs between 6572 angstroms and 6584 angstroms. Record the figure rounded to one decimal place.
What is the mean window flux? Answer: 16.3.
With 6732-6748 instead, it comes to 16.3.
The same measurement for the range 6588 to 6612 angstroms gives 16.2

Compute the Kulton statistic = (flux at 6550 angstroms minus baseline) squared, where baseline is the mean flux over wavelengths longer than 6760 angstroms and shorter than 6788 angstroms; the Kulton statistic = 0.33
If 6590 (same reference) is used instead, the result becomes 0.18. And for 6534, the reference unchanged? 0.14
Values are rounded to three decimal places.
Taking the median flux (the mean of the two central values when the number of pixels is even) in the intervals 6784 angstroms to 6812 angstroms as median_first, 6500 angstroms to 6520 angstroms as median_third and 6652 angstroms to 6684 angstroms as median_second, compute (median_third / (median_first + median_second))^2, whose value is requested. 0.270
